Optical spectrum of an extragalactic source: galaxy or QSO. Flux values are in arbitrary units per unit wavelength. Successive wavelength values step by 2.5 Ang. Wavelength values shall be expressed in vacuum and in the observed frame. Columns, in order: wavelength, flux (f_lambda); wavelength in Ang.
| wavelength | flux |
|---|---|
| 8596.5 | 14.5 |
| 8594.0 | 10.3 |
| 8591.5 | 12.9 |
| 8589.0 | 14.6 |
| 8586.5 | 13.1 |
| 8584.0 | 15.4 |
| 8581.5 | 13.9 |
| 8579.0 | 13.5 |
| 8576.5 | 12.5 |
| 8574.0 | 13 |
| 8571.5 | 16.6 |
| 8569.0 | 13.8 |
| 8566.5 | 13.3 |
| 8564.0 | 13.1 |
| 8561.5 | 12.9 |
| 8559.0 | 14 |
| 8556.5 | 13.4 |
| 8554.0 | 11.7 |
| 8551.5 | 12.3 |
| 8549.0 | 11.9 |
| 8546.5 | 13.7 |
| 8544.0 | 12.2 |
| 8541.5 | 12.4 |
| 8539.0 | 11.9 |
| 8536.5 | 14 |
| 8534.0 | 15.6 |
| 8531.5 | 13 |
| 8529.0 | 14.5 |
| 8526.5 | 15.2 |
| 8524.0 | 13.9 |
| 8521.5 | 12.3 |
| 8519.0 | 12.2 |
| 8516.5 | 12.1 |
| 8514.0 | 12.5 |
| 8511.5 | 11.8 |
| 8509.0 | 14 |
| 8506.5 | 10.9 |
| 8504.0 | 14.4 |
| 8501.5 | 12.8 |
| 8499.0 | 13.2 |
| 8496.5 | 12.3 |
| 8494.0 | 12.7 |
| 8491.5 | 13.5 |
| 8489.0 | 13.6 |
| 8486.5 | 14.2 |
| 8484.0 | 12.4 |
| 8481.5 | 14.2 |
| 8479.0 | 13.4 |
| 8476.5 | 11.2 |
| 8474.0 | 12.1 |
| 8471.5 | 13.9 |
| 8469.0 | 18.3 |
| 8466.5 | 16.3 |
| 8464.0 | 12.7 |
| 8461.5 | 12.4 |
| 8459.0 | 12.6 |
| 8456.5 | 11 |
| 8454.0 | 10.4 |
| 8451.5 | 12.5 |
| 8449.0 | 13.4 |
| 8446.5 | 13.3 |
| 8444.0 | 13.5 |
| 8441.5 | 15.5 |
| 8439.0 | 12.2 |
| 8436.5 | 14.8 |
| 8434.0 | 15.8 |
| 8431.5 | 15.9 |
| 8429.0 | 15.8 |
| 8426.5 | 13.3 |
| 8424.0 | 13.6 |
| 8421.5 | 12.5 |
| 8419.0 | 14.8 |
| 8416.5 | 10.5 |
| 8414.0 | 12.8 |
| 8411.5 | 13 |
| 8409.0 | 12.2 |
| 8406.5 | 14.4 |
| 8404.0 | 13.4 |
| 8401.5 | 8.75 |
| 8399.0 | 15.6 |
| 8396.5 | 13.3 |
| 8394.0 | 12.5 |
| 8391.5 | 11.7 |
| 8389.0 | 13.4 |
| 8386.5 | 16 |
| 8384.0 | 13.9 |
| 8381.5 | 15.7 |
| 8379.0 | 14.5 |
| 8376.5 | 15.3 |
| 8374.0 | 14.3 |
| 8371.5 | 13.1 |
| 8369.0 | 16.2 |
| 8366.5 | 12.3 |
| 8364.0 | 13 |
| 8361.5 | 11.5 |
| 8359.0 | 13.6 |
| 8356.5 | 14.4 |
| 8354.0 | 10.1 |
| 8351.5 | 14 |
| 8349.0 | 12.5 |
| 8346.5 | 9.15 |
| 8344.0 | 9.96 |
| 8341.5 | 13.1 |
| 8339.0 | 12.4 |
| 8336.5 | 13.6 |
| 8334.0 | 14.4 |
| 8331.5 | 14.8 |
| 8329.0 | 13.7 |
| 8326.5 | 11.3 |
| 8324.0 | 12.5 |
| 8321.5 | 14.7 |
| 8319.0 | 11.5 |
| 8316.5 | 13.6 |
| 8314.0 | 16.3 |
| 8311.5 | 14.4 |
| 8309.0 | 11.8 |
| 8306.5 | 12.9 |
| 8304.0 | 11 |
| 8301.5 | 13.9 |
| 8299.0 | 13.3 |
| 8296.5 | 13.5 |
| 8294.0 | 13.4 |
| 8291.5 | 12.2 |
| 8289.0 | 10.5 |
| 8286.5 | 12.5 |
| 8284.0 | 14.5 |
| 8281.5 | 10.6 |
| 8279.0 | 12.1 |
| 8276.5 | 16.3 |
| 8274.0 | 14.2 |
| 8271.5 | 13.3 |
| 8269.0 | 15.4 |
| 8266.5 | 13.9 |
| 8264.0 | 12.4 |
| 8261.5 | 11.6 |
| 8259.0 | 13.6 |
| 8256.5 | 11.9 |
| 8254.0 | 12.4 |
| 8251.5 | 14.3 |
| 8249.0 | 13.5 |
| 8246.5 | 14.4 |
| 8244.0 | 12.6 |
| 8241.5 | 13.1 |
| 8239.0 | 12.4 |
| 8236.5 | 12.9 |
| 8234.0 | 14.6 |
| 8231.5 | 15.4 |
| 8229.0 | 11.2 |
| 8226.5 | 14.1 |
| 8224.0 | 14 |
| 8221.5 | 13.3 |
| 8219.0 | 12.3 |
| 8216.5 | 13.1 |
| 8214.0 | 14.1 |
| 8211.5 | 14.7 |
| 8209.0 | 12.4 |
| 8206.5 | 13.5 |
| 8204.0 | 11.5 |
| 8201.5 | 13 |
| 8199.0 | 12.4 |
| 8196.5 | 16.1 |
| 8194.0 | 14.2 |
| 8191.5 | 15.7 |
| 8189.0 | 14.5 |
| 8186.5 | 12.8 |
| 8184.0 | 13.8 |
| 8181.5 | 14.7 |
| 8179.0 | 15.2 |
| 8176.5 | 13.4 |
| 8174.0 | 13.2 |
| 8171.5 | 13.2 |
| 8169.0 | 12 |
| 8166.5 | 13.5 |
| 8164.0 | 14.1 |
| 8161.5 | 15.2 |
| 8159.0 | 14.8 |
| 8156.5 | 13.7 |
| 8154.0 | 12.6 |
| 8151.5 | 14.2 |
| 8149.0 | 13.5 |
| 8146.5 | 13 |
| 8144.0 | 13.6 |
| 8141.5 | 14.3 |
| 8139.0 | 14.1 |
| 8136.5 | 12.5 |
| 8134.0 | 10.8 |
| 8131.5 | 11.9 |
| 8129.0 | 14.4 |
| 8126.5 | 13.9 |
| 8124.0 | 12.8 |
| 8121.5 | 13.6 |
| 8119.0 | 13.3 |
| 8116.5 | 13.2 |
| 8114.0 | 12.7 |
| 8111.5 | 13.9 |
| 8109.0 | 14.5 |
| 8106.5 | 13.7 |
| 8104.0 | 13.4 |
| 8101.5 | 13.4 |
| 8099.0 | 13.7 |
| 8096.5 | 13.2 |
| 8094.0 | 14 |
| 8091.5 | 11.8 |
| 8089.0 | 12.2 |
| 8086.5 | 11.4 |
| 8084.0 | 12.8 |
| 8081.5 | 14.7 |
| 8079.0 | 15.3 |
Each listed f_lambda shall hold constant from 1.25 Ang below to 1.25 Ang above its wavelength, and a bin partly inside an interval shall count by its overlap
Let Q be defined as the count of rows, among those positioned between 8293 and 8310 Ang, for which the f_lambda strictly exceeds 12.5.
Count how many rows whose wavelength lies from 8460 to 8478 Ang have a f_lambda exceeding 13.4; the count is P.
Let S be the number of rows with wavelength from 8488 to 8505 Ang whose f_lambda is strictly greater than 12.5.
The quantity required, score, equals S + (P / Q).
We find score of 7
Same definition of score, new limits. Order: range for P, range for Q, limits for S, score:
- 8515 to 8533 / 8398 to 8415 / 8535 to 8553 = 3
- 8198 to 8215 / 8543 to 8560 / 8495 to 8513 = 5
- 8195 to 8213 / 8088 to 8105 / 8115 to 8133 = 7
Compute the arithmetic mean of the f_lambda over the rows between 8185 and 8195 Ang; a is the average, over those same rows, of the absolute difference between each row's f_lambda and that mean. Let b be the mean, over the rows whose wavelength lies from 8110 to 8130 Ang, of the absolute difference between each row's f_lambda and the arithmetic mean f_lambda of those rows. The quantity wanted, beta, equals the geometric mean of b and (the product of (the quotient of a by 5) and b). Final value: 0.19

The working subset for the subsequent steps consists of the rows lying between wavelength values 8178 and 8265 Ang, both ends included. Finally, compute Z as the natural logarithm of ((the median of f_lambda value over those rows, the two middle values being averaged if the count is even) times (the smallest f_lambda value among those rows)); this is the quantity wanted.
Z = 5.02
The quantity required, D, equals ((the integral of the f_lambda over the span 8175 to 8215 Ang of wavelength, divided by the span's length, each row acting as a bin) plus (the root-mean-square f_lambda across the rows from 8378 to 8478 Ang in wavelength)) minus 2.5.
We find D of 25.0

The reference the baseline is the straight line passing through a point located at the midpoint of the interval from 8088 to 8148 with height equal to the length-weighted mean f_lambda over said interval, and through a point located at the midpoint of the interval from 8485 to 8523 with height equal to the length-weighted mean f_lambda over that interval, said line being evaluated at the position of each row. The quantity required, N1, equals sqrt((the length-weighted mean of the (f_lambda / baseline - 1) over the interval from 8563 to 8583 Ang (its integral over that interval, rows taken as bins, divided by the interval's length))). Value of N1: 0.277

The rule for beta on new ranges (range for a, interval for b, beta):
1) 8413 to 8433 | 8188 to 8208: 0.67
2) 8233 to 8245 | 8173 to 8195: 0.27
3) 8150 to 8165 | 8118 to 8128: 0.12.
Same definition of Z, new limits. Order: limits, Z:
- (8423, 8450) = 5.11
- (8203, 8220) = 5.01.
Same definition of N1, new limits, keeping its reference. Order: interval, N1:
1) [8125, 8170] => 0.133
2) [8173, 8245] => 0.184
